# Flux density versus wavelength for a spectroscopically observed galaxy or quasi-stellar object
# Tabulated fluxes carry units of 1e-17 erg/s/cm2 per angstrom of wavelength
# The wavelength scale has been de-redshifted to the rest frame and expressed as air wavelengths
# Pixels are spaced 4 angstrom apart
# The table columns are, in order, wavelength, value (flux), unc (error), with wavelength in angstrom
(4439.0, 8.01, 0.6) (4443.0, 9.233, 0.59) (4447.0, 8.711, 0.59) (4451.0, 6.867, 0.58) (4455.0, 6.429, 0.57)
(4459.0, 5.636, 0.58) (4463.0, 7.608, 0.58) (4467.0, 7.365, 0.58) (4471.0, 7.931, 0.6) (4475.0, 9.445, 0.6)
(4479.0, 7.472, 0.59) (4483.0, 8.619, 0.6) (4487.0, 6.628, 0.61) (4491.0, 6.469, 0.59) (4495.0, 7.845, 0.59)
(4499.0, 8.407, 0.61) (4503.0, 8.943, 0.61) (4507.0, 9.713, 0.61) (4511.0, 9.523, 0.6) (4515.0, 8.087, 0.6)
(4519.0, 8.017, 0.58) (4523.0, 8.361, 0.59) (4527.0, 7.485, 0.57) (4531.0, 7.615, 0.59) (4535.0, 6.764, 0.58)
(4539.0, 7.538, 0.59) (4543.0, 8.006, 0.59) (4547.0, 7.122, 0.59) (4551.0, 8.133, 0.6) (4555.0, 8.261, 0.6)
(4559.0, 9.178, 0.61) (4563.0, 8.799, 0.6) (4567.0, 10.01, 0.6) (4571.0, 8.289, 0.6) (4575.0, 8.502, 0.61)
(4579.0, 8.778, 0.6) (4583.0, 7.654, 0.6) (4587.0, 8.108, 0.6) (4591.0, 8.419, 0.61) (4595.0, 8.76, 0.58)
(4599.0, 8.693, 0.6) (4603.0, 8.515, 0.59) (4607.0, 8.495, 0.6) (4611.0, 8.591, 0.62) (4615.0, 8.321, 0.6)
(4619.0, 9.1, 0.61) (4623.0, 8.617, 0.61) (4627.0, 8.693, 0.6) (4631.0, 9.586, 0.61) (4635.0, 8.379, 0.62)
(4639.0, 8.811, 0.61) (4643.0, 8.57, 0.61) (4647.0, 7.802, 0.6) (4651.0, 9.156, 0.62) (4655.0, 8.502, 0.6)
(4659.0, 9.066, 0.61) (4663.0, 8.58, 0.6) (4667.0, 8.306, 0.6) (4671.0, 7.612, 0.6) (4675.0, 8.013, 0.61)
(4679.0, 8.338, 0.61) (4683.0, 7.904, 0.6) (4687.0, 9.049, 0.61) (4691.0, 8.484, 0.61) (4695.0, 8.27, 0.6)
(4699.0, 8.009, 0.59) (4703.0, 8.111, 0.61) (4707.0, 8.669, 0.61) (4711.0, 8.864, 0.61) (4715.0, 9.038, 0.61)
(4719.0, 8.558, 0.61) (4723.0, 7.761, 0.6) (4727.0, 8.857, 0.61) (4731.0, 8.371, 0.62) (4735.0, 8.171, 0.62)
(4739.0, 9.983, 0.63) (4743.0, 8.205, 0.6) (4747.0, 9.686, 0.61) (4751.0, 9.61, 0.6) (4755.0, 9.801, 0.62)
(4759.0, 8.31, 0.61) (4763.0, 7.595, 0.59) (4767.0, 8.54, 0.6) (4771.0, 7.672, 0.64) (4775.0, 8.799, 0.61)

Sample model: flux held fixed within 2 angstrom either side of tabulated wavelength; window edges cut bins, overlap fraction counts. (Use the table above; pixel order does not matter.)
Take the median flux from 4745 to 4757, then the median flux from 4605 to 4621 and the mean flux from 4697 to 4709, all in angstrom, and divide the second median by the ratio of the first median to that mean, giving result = 7.3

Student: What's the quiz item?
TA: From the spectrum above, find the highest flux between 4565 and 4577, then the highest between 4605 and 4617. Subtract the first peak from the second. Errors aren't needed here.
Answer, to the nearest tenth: -1.4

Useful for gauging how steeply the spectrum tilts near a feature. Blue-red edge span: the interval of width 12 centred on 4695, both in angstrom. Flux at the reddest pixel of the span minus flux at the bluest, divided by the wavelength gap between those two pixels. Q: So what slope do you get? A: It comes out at -0.059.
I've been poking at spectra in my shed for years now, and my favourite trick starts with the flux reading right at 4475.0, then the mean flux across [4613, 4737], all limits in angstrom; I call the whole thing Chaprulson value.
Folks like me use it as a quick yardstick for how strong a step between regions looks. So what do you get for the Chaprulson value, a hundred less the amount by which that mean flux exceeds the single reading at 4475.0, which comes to 101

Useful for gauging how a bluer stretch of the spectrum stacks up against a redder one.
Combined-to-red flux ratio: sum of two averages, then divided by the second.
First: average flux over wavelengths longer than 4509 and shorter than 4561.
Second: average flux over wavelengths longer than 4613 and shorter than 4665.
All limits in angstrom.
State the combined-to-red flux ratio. 1.92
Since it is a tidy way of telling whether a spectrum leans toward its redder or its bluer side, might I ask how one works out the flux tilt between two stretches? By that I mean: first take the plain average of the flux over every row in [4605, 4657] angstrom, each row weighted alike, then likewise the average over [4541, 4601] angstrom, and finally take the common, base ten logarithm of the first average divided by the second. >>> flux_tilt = 0.011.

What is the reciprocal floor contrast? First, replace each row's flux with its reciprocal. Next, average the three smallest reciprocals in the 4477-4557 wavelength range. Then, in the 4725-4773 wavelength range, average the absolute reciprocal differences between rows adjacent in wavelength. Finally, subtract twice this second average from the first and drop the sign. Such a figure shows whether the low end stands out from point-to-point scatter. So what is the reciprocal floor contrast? 0.083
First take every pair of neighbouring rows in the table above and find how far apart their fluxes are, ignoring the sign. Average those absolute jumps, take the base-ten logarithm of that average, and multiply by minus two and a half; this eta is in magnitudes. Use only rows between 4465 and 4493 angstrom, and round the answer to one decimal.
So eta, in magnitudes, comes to -0.2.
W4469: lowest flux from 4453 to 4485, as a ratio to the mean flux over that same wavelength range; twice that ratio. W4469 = 1.49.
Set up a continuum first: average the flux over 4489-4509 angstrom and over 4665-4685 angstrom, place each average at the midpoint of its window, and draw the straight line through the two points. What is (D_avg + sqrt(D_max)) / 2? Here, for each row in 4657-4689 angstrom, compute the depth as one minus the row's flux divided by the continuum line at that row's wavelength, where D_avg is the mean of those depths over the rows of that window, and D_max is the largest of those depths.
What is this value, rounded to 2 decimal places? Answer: 0.10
